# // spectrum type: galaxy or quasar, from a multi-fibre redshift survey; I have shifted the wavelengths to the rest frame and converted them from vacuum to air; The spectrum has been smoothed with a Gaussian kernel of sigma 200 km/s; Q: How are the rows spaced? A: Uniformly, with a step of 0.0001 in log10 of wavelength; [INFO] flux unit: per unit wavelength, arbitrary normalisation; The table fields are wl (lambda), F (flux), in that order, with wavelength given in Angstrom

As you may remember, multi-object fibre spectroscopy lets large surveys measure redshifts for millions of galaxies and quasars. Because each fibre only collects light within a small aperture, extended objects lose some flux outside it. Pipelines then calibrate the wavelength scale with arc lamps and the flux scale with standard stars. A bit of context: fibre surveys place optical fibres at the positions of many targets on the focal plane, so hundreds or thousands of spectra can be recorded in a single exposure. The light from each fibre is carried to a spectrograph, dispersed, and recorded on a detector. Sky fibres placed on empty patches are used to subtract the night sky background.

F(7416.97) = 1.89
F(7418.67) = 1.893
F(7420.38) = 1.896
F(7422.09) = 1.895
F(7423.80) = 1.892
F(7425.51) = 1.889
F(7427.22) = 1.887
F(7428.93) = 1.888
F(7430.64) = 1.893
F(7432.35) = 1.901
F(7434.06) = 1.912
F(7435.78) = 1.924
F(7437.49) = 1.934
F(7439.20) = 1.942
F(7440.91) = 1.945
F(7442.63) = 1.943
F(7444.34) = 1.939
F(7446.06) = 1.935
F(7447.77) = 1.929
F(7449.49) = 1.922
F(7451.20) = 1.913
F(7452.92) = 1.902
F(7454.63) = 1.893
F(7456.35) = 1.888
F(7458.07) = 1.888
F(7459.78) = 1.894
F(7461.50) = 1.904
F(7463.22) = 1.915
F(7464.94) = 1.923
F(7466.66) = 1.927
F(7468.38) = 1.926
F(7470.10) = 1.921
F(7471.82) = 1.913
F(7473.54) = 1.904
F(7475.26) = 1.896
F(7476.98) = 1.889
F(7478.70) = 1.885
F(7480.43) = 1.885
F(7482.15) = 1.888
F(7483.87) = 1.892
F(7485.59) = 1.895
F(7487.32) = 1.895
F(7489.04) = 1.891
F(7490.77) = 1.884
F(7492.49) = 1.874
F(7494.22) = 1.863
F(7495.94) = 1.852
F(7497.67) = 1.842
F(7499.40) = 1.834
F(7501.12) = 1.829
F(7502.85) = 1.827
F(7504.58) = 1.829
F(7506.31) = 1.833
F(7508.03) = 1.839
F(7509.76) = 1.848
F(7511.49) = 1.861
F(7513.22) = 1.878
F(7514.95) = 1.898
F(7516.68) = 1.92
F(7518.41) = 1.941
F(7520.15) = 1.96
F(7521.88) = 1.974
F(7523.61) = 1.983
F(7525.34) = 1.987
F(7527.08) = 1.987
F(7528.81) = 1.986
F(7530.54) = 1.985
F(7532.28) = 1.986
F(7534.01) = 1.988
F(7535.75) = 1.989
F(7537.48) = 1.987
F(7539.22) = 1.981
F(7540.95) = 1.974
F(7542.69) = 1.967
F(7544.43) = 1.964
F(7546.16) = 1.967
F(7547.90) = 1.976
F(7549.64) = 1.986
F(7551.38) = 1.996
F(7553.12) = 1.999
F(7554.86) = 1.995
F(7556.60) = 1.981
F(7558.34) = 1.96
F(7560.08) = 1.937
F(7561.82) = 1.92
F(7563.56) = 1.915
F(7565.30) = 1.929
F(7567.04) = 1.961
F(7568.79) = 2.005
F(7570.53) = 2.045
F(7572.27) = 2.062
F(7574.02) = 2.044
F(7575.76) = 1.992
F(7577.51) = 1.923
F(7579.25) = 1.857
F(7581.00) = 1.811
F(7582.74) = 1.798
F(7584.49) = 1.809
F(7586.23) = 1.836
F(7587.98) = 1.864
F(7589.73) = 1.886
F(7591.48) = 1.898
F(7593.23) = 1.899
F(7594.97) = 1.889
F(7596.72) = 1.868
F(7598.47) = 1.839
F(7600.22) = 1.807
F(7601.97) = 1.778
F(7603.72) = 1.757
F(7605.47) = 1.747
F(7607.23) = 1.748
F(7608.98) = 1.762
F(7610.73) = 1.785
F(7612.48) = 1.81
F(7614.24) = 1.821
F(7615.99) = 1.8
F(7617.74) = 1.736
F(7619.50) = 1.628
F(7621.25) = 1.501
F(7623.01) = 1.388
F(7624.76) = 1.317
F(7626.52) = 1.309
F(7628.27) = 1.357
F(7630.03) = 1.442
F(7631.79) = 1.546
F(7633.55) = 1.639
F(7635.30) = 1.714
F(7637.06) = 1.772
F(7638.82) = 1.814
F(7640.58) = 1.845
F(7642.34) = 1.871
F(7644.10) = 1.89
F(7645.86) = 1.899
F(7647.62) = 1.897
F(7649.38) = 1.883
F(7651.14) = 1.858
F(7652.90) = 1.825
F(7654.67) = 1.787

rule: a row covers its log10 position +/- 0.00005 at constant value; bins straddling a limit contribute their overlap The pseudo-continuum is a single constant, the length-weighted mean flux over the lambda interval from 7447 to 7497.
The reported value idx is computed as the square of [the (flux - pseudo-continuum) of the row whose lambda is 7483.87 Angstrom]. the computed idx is 0.000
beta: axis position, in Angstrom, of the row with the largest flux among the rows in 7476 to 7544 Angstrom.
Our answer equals 7535.75 Angstrom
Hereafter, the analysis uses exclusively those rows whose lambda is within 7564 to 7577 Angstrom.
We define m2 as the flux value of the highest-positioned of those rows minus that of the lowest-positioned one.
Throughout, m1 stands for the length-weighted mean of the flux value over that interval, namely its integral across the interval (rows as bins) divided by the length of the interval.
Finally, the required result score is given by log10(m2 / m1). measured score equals -1.5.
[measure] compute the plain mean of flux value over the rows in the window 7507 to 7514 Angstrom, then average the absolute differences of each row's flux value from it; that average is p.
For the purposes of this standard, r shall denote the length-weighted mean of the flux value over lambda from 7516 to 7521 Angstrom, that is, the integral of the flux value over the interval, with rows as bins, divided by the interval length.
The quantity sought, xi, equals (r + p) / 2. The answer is 0.98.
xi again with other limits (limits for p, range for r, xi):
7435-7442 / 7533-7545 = 0.99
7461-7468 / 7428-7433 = 0.95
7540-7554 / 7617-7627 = 0.75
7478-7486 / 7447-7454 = 0.96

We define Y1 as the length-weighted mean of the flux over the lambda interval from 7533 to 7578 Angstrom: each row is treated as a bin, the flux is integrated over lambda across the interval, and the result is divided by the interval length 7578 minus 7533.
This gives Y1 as 1.98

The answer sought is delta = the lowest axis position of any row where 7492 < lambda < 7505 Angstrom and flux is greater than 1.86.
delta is 7492.49 Angstrom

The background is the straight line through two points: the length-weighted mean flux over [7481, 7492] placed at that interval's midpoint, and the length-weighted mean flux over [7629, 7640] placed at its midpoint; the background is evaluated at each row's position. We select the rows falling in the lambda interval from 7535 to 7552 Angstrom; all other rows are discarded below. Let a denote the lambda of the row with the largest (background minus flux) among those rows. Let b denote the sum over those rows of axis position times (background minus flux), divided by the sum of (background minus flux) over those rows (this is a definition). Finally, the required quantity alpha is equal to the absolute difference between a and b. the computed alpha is 0.6 Angstrom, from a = 7544.43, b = 7543.8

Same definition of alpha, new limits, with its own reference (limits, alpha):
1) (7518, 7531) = 6.6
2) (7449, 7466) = 0.4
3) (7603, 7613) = 3.6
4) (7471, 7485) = 0.5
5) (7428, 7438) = 3.4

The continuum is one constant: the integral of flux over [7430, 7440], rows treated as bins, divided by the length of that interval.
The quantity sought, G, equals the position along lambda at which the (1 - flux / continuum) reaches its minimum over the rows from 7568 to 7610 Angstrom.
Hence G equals 7572.27 Angstrom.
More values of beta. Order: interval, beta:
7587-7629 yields 7593.23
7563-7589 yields 7572.27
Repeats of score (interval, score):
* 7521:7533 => -2.2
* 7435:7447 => -2.2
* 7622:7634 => -0.8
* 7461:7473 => -2.3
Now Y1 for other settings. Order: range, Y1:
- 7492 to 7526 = 1.88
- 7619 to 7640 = 1.54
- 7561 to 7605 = 1.89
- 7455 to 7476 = 1.91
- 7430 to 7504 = 1.90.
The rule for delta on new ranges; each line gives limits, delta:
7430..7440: 7430.64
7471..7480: 7471.82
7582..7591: 7587.98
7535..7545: 7535.75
